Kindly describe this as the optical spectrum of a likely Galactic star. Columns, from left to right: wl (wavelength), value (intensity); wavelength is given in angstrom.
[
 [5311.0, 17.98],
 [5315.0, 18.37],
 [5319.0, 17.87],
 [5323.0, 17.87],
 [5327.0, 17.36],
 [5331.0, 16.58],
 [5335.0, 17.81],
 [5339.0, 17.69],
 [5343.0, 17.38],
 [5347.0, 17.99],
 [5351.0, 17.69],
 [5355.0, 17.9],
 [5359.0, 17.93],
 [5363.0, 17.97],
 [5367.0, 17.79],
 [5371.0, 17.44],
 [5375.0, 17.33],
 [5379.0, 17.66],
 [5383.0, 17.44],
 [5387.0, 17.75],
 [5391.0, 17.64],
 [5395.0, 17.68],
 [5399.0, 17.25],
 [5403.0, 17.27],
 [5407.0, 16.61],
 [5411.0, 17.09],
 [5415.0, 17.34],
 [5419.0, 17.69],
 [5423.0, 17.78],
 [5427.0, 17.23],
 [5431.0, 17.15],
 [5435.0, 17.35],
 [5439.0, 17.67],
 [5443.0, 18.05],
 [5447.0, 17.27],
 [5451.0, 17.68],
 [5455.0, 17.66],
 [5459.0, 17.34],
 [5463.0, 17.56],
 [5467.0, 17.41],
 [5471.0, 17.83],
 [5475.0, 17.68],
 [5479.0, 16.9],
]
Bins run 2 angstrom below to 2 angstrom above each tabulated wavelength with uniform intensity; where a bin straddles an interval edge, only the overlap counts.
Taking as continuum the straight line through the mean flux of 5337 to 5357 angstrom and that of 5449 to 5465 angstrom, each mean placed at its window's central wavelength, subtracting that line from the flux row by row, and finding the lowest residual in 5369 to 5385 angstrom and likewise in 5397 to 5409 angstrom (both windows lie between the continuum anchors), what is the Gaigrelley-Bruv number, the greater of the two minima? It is -0.36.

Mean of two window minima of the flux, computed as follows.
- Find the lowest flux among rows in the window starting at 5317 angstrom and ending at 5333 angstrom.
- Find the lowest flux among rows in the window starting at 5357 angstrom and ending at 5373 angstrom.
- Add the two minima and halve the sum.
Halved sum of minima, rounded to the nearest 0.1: 17.0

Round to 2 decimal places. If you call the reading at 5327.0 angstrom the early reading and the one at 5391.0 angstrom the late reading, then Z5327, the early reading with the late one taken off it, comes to -0.28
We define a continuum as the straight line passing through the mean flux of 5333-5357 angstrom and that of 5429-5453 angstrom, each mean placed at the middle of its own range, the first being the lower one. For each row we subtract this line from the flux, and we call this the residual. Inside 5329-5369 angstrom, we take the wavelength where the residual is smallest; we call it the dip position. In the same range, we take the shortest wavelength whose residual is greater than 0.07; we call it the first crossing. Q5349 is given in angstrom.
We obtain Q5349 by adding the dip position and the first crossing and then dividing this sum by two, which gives 5339 angstrom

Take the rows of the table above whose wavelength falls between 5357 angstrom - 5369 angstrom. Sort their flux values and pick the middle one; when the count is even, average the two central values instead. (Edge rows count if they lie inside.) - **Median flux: 17.9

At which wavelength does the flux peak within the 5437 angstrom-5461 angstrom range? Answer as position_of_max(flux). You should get 5443.0 angstrom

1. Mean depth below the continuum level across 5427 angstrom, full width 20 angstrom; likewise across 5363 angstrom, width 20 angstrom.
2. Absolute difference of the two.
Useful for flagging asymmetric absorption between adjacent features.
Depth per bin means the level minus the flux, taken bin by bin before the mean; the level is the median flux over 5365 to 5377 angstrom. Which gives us 0.37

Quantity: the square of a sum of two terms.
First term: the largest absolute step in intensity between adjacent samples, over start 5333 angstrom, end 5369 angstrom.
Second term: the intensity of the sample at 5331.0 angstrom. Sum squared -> 295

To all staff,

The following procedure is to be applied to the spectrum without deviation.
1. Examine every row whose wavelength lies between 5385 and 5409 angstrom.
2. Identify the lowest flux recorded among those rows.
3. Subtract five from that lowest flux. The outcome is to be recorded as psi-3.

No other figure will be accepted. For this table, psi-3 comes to 11.6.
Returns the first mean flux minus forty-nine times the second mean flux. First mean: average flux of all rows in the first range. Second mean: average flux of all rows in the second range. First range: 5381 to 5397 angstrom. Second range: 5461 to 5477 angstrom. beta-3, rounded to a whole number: -846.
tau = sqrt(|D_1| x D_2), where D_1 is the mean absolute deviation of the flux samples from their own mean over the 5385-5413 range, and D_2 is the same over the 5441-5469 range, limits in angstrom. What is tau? 0.247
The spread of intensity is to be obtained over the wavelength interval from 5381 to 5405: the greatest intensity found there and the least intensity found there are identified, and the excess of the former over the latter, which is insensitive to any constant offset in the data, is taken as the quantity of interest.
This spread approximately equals 0.5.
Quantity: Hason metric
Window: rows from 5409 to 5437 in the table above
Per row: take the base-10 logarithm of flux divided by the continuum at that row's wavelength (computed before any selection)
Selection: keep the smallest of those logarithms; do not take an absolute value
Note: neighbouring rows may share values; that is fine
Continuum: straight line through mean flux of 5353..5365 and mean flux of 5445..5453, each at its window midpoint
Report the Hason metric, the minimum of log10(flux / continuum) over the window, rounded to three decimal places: -0.014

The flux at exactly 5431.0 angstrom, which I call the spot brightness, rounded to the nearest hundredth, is 17.15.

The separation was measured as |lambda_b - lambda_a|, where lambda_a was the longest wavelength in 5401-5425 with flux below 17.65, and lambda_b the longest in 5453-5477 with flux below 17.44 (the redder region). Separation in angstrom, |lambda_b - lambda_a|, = 52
